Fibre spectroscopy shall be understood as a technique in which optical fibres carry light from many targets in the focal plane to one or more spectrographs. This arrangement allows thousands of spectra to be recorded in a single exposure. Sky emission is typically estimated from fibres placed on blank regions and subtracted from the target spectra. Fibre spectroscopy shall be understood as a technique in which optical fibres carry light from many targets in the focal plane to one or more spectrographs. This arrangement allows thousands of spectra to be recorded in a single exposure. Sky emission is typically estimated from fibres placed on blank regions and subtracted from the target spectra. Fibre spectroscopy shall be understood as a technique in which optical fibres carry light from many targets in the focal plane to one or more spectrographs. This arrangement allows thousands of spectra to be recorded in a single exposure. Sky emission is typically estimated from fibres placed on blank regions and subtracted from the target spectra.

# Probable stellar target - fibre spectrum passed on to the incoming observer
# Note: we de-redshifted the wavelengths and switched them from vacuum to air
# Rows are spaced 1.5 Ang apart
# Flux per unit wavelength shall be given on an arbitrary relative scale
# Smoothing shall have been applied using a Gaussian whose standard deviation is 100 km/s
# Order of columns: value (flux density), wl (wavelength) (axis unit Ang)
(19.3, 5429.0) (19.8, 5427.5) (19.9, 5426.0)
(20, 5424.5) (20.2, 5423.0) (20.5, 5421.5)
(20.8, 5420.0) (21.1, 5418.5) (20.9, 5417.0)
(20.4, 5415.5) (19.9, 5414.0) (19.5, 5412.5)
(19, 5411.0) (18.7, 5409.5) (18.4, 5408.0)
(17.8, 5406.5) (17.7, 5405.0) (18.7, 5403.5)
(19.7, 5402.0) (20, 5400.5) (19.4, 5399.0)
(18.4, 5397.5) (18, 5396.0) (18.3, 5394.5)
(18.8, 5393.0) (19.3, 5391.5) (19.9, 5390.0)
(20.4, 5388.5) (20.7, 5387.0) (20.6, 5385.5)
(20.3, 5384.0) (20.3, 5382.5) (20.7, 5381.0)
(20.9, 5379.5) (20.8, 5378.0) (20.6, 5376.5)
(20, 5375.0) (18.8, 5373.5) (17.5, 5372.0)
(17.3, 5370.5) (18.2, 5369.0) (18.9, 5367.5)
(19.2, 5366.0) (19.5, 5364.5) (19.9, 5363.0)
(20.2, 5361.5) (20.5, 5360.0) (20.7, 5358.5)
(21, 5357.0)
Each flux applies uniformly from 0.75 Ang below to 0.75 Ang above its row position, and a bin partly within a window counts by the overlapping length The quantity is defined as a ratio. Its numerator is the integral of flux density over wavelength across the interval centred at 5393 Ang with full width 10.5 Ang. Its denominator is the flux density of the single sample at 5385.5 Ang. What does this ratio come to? 9.7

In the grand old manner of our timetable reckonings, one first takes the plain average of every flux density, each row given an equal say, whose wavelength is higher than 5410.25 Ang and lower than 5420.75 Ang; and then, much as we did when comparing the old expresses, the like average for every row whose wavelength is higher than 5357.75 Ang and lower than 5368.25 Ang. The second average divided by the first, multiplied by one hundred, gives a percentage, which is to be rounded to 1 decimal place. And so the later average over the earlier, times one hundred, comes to 98.1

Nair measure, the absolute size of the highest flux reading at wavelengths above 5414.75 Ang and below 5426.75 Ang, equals 21.1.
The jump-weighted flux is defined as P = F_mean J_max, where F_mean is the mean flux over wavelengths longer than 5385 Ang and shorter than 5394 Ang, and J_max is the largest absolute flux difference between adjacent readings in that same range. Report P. 12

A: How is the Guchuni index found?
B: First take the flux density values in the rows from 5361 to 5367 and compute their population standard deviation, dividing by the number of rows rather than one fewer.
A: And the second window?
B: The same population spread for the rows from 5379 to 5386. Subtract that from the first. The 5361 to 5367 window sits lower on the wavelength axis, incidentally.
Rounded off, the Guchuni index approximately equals 0.1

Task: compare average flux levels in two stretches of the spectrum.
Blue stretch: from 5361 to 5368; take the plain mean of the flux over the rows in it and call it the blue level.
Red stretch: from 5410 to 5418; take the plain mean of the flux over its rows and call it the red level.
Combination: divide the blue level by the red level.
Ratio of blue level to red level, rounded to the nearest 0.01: 0.98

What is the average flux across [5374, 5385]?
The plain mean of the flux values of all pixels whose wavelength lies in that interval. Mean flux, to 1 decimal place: 20.5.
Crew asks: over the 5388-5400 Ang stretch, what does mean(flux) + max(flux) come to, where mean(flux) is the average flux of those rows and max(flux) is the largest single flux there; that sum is 39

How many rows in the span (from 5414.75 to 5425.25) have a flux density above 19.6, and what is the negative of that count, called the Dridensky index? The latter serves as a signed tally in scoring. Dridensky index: -7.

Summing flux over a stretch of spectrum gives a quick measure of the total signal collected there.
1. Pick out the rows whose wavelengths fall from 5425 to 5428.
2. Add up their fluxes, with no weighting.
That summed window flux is 39.7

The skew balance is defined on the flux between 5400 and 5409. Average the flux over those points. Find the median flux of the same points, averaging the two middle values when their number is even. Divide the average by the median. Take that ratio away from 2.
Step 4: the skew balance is 0.99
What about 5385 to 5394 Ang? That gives 1.01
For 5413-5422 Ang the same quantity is 1.00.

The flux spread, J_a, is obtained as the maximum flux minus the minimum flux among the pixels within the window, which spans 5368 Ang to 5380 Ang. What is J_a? 3.6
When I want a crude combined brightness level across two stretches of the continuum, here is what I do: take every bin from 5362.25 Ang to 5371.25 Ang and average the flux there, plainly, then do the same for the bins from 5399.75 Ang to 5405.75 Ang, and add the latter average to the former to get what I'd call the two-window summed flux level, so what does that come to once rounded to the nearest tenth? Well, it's 37.9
